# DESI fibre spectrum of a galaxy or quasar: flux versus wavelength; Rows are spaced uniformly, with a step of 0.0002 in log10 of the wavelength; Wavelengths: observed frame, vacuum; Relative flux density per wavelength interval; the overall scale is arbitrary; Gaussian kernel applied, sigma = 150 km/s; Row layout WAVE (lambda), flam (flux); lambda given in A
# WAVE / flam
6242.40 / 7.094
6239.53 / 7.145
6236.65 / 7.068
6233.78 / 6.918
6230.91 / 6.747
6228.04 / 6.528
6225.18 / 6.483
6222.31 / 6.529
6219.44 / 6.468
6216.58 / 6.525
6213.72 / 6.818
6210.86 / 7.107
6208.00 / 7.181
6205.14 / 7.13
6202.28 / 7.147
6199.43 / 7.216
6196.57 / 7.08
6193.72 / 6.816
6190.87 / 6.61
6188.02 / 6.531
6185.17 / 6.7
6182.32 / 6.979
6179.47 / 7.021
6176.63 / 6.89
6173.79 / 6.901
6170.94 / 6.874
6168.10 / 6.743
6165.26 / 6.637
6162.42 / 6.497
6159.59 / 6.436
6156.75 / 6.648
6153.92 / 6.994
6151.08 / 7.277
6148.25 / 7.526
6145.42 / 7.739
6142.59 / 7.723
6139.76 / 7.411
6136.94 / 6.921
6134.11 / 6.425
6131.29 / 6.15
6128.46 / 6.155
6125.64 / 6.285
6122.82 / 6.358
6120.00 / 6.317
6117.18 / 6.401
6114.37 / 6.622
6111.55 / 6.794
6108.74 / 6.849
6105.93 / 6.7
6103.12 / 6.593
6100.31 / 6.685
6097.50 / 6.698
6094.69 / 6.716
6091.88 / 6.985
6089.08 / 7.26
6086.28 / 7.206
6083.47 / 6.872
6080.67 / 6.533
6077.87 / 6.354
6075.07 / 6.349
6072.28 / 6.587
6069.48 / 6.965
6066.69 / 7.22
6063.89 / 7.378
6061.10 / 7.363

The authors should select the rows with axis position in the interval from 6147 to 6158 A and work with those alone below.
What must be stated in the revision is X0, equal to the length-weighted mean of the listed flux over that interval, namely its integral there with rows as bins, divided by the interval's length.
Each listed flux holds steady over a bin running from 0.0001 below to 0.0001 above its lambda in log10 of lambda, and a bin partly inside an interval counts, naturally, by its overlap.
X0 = 7.1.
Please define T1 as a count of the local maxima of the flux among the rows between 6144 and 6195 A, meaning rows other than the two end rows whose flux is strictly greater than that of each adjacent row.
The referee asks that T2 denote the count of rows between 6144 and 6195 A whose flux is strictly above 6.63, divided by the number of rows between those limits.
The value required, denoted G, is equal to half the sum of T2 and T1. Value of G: 1.4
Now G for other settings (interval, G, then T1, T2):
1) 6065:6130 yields 1.8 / 3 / 0.52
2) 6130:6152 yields 0.9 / 1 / 0.75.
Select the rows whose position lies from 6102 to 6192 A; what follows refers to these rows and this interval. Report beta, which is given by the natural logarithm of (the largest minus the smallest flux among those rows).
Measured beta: 0.46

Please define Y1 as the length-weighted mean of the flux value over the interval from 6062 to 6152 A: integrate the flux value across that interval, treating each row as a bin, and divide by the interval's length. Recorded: 6.82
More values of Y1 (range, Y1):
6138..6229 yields 6.91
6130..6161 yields 7.03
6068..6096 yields 6.79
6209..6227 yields 6.67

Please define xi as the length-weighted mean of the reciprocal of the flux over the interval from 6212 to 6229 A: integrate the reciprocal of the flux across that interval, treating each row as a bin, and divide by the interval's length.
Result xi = 0.152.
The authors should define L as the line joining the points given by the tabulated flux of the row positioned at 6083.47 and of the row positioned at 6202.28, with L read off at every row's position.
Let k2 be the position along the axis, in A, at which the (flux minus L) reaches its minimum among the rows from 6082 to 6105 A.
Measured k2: 6103.12 A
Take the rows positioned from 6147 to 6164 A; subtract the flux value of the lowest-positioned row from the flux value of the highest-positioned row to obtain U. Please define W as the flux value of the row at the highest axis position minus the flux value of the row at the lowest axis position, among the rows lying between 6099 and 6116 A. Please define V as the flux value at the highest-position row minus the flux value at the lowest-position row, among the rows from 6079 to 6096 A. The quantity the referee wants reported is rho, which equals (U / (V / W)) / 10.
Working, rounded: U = -1.0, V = 0.18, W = -0.1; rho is 0.04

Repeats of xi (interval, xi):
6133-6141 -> 0.145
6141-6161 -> 0.140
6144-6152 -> 0.133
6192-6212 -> 0.141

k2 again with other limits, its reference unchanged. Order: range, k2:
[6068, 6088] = 6077.87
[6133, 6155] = 6134.11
